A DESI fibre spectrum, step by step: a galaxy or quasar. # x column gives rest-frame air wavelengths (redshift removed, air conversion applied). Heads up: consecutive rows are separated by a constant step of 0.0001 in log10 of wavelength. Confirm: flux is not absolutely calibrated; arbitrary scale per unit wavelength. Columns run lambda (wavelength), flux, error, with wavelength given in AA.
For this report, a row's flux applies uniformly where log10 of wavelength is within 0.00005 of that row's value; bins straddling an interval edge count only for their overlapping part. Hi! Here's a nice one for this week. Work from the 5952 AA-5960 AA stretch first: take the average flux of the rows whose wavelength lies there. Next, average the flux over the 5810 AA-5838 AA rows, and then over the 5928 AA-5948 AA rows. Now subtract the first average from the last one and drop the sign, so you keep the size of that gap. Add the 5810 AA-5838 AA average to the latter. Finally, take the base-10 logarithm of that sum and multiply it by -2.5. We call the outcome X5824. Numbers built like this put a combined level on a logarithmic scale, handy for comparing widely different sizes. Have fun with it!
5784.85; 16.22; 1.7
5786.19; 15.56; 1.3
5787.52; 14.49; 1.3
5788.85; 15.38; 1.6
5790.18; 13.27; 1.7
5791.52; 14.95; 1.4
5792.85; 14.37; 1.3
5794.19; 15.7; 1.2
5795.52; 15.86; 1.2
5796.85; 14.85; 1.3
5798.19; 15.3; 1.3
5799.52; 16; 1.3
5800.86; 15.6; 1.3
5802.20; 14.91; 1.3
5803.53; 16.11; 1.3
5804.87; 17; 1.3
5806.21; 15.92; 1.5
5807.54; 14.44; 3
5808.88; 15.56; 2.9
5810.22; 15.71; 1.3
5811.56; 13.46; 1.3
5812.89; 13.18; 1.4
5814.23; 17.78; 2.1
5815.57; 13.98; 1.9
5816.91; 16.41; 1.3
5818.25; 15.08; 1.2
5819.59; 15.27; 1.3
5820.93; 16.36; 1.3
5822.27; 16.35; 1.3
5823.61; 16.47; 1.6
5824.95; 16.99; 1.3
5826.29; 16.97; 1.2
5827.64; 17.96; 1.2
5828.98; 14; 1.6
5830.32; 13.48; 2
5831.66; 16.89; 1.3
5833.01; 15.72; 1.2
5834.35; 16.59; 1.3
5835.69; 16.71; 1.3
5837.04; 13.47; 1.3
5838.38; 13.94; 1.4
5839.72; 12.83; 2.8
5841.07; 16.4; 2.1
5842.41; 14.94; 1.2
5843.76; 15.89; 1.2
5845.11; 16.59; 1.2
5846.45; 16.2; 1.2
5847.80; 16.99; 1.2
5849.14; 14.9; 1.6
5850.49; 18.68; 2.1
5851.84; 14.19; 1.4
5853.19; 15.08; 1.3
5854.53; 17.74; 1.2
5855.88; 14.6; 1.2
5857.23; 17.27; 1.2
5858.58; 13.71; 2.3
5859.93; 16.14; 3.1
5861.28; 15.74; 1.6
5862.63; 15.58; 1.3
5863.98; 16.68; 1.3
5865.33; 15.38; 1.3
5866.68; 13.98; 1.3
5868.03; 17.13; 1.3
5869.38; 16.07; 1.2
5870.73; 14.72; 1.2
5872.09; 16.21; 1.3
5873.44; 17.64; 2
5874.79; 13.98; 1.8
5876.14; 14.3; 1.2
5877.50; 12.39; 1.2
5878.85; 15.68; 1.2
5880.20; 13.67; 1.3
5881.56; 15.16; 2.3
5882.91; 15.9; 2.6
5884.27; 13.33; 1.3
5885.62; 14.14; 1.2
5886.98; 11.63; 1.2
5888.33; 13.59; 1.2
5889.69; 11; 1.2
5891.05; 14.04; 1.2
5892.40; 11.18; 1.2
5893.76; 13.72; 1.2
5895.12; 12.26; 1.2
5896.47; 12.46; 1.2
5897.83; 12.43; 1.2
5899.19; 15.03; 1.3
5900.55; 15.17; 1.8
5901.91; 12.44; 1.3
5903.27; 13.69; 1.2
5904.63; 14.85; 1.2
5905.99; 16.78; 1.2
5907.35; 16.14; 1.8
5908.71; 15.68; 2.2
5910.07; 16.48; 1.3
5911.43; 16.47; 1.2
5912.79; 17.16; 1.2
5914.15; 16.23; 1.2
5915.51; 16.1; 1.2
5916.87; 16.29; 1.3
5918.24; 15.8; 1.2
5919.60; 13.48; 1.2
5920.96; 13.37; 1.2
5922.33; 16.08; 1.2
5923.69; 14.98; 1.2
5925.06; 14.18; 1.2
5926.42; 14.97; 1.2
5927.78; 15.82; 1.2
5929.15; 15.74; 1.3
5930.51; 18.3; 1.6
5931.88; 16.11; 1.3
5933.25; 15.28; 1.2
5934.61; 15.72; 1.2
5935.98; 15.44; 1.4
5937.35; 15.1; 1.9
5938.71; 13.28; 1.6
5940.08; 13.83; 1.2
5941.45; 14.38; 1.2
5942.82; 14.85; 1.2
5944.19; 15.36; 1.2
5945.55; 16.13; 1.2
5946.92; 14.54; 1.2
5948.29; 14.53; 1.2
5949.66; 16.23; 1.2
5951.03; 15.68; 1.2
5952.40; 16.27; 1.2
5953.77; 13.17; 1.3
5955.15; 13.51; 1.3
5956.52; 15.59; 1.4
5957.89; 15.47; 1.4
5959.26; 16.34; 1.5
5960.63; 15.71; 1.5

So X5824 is -3.00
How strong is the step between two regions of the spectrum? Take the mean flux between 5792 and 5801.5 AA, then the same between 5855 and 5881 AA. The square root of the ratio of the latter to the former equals 0.998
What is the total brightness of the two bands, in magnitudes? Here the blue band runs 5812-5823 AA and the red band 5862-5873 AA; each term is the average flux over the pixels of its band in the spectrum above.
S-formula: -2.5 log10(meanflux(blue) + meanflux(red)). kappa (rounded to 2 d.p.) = -3.74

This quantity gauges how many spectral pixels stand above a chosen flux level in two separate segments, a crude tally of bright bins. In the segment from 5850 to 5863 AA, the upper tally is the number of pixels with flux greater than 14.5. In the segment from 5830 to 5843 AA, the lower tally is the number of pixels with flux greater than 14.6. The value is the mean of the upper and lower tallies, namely 7.0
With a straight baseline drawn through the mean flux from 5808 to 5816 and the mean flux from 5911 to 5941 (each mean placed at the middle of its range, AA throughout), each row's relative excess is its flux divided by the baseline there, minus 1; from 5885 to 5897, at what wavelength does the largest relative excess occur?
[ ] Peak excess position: 5885.62 AA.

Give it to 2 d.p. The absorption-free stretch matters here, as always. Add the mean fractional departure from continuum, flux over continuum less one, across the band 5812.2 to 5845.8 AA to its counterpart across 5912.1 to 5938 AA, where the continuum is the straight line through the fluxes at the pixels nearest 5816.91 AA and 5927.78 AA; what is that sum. -0.06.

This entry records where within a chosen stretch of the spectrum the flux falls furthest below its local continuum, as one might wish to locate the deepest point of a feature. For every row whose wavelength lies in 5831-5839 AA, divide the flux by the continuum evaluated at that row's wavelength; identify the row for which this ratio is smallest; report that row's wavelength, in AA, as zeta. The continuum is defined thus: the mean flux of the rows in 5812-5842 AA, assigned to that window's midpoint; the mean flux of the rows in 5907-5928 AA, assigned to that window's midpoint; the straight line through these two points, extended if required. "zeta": 5837.04 AA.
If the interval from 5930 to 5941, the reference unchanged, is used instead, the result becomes 5938.71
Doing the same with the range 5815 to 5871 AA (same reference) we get 5839.72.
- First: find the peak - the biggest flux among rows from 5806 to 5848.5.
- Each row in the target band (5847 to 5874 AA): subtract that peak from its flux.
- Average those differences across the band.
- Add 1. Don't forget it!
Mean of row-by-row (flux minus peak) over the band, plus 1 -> -1.04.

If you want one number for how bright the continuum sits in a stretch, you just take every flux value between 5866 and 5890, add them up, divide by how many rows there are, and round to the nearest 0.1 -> 14.5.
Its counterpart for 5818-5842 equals 15.6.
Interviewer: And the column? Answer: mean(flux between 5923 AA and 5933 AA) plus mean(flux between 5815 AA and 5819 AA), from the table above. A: 30.9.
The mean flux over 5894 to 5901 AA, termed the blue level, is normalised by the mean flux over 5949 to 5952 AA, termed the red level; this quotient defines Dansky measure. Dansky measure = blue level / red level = 0.84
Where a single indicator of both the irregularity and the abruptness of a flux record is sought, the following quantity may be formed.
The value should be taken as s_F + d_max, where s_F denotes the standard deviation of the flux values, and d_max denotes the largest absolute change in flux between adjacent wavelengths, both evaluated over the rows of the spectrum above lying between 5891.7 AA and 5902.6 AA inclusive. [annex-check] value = 4.1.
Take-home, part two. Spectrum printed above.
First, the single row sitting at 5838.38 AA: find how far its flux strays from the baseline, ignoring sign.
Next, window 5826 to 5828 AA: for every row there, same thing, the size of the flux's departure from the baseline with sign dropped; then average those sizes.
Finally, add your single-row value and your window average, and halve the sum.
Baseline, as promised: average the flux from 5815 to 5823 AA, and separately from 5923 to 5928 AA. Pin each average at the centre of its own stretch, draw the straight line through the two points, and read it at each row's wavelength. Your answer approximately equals 1.7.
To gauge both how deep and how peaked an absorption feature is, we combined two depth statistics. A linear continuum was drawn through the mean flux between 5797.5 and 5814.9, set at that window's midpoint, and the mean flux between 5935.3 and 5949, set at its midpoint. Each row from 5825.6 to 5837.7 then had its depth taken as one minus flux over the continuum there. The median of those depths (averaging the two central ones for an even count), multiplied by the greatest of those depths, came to -0.010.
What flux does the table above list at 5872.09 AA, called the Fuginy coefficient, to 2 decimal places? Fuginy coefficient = 16.21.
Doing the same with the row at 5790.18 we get 13.27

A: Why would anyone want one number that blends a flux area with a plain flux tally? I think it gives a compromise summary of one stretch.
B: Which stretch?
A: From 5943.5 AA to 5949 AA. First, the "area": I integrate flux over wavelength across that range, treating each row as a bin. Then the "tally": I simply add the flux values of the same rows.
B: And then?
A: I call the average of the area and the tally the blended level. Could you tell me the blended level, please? 72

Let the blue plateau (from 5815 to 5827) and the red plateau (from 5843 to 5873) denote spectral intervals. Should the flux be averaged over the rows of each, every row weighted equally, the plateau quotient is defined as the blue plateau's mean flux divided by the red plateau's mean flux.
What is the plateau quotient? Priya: 1.01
